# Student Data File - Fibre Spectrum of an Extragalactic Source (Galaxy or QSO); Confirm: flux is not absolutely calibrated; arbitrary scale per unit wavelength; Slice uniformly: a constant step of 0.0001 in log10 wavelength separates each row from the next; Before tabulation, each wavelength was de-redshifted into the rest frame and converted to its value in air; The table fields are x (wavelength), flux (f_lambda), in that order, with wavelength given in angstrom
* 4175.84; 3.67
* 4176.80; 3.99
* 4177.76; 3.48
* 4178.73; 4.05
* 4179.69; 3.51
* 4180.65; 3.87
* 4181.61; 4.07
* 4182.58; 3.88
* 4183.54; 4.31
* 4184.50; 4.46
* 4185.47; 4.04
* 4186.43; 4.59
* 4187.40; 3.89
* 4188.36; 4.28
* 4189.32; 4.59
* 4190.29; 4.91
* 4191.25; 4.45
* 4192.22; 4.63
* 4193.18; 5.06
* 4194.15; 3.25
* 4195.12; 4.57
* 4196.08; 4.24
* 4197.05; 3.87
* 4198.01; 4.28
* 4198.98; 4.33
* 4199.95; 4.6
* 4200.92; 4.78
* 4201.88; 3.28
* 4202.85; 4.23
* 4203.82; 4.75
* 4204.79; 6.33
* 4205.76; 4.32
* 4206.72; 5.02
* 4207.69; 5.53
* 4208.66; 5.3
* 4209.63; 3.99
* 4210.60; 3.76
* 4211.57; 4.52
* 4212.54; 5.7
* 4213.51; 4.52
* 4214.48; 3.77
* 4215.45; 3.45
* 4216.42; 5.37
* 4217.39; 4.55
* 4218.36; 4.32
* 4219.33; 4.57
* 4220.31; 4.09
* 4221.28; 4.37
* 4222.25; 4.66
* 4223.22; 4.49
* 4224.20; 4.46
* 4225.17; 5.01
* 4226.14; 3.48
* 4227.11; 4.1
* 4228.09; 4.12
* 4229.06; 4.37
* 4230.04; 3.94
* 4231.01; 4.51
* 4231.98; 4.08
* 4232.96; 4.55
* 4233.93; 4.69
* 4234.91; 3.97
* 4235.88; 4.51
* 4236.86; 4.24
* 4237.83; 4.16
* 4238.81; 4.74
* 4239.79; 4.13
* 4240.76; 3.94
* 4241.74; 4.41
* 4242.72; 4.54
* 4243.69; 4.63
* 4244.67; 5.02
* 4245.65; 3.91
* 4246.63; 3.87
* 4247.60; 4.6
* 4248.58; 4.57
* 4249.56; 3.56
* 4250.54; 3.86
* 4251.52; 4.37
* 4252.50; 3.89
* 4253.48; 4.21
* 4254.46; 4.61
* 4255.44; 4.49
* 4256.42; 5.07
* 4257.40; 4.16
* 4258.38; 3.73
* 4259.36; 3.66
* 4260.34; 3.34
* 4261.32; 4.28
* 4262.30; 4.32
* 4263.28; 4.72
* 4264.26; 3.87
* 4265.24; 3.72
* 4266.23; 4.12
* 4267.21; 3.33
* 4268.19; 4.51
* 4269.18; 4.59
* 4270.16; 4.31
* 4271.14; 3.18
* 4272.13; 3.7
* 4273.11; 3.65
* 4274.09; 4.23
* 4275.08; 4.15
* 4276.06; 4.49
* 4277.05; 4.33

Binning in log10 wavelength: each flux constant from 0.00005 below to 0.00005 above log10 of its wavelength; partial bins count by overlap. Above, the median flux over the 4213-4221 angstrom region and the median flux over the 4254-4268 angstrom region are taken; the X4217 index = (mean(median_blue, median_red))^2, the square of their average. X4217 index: 18.3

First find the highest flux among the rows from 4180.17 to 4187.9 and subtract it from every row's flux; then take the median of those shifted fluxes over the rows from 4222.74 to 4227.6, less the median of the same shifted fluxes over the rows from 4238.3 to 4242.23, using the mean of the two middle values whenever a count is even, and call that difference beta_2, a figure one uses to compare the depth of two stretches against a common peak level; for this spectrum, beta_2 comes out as 0.2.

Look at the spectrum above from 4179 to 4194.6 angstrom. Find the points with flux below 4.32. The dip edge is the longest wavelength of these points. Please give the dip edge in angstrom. 4194.15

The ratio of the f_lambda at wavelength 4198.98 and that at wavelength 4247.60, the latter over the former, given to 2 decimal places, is 1.06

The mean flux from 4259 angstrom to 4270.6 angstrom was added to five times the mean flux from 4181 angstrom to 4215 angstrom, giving 26.4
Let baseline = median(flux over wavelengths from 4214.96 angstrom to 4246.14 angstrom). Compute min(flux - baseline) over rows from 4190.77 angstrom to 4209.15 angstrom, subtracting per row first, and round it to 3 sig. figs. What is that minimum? -1.14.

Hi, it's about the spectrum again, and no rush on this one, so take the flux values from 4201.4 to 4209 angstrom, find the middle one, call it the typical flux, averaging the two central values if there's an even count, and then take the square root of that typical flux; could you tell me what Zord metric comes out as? 2.21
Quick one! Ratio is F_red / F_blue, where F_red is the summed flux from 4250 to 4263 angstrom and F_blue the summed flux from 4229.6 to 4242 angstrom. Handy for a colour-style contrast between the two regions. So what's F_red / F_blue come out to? 0.97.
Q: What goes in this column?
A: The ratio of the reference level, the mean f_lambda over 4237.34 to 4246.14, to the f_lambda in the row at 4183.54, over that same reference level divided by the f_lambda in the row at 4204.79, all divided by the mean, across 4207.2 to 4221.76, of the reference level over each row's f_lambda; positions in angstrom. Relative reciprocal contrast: 1.48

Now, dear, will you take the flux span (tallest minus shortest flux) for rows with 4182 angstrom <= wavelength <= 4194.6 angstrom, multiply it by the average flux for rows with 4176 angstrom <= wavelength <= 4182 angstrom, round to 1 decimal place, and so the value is 6.9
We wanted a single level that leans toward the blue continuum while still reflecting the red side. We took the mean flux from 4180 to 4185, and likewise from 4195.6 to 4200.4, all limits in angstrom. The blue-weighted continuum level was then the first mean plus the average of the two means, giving 8.3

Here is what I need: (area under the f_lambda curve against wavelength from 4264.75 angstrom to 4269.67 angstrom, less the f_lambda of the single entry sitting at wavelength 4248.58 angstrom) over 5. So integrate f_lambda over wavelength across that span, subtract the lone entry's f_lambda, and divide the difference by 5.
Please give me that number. 3.1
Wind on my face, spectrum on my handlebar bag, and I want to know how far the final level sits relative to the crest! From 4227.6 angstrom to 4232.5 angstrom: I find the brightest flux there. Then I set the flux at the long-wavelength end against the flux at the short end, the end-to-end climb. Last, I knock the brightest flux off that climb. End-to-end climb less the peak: -4.55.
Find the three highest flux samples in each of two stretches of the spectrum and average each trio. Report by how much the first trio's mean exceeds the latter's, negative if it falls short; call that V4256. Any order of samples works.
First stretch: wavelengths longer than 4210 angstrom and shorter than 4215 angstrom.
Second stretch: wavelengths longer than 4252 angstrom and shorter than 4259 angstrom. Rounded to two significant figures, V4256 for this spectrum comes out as 0.19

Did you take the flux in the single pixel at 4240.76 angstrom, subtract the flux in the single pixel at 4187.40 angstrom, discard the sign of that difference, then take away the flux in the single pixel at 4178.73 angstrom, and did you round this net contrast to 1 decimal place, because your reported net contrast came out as -4.0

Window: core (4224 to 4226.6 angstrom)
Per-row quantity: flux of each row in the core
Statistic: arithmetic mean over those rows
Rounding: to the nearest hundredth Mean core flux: 4.32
